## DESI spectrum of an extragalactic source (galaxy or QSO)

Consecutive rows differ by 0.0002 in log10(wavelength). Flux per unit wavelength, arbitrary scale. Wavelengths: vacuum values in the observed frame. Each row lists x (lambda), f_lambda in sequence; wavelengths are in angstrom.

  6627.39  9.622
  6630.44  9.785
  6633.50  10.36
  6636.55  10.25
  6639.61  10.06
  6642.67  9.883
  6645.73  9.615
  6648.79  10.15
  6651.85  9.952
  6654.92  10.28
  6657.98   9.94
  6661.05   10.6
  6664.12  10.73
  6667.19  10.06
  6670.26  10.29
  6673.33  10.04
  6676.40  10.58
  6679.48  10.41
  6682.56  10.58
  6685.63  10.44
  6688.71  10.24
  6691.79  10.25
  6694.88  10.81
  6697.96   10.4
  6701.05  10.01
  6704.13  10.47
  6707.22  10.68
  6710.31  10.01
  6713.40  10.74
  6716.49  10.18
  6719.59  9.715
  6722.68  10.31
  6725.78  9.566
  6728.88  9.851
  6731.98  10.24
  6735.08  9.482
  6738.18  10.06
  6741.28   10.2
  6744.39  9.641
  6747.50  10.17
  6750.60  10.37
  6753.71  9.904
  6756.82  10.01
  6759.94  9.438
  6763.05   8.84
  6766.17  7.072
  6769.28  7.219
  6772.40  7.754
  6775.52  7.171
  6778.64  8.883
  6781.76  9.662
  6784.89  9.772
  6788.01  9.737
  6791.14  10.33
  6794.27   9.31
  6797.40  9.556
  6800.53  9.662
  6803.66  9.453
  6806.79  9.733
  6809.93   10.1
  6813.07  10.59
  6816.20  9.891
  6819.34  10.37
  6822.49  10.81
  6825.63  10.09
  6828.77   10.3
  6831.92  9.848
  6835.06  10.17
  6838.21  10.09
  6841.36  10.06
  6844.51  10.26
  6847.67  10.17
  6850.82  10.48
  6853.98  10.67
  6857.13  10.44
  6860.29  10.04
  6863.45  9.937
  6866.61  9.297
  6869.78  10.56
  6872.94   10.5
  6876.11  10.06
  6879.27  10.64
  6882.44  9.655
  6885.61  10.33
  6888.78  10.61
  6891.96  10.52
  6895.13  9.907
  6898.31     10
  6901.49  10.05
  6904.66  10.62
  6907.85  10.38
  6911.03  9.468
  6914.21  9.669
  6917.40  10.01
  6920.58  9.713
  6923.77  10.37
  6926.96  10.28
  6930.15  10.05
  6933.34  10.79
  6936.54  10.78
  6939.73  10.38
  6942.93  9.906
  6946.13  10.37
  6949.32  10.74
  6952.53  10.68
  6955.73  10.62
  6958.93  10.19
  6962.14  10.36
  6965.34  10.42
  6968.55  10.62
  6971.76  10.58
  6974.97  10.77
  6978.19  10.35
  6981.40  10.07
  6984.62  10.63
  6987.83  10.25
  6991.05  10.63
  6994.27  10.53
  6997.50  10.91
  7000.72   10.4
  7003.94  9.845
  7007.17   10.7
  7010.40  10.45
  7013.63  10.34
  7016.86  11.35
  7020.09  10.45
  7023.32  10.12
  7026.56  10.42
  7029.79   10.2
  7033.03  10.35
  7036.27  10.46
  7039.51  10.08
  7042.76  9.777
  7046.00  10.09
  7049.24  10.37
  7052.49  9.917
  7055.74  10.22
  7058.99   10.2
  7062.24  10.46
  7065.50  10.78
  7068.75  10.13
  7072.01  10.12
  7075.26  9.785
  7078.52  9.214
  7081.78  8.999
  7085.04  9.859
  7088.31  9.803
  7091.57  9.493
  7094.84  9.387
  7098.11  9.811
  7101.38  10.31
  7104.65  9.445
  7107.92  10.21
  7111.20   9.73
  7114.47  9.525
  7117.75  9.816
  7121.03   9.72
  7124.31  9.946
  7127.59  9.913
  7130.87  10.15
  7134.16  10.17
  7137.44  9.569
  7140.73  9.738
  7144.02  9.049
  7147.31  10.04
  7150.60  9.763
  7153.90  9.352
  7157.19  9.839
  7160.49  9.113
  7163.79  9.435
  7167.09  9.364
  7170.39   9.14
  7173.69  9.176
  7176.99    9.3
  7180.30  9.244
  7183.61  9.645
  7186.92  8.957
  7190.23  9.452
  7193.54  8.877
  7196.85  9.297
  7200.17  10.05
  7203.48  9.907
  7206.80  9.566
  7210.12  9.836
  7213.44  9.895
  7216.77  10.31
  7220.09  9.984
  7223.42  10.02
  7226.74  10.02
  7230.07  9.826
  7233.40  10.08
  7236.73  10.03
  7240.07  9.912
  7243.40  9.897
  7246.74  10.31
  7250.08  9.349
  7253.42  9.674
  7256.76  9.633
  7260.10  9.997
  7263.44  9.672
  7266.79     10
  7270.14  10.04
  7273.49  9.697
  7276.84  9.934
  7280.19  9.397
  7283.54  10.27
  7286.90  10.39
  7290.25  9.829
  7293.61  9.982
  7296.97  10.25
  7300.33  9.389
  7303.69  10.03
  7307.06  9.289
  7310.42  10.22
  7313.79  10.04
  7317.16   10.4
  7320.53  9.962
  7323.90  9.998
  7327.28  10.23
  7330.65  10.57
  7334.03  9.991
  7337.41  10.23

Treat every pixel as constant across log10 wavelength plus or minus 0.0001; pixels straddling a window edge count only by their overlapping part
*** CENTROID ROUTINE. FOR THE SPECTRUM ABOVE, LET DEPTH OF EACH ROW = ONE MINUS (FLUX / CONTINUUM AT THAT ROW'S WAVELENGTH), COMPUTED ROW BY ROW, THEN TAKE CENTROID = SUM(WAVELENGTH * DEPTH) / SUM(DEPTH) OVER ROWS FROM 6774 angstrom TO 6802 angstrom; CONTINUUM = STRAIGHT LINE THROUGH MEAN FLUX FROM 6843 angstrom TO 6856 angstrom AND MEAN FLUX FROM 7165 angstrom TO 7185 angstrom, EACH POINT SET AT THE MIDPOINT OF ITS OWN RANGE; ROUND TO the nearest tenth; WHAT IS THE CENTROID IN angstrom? 6784.6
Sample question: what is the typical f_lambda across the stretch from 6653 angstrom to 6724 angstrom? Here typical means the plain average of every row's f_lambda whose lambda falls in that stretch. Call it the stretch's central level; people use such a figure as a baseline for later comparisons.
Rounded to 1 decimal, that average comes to 10.3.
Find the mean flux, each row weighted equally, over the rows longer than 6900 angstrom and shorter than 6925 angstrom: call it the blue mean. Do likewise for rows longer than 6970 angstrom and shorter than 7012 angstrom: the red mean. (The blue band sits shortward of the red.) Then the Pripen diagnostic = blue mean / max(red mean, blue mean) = 0.96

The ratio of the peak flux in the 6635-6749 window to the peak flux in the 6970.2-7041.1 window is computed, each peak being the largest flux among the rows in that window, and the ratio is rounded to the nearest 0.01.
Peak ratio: 0.95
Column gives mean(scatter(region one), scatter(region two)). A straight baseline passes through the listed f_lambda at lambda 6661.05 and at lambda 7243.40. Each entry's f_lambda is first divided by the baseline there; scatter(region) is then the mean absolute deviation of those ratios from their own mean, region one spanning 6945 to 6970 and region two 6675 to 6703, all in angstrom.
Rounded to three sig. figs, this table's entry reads 0.0158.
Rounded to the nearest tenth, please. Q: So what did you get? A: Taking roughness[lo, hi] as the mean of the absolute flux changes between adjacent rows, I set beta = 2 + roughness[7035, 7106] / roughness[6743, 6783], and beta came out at 2.5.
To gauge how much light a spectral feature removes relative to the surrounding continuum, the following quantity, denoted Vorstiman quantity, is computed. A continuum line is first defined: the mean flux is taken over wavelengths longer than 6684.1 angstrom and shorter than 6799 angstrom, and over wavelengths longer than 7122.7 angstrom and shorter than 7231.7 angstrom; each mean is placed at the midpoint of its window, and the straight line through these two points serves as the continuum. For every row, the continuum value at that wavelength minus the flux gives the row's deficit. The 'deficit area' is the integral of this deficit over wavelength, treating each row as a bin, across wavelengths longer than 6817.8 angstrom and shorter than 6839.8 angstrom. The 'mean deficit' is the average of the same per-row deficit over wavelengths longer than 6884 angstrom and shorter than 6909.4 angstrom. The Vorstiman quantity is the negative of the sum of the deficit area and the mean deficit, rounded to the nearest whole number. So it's 13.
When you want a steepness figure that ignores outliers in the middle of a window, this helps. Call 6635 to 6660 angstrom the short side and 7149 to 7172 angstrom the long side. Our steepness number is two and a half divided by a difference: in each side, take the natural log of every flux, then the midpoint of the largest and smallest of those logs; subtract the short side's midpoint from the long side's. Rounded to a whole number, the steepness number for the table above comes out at -51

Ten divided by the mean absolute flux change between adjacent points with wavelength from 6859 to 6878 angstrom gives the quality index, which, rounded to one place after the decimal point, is 20.0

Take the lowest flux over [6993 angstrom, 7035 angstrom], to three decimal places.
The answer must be 9.845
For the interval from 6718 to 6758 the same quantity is 9.482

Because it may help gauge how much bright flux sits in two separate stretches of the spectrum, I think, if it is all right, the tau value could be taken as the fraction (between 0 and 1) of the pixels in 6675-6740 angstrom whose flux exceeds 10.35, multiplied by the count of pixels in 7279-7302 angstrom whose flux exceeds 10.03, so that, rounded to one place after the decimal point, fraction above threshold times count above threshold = 1.3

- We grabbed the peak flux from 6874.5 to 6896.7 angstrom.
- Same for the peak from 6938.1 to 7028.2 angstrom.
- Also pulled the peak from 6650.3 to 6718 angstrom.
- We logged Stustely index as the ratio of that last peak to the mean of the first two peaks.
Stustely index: 0.983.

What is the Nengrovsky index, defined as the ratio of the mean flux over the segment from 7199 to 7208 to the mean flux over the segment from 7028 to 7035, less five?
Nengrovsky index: -4.04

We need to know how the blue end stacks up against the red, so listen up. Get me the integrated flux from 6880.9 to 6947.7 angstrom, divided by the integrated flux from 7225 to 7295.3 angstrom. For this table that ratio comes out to 0.98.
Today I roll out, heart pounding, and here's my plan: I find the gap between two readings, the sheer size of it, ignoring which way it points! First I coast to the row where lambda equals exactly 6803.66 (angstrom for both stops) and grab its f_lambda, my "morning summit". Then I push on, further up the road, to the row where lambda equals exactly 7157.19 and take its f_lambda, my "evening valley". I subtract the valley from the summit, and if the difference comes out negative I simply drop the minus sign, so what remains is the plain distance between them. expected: 0.39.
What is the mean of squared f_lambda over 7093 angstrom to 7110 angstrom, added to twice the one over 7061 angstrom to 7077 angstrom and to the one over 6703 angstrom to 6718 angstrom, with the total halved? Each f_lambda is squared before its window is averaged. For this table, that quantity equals 208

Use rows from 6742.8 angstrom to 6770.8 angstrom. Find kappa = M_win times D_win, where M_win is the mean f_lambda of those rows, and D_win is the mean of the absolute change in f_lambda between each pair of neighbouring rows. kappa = 5.0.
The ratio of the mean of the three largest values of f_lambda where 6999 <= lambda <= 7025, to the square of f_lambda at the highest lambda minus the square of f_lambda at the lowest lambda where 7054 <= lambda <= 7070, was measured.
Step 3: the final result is -5.9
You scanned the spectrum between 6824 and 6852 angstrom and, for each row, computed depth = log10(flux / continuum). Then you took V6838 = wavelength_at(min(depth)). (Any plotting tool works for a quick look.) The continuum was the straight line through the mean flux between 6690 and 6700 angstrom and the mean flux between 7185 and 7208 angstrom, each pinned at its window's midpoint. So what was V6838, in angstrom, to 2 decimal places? 6831.92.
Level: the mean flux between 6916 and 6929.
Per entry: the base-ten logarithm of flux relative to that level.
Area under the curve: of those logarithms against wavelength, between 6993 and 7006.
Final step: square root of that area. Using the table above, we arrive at 0.42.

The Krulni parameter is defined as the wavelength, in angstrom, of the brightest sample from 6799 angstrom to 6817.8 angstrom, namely 6813.07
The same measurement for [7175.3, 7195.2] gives 7183.61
